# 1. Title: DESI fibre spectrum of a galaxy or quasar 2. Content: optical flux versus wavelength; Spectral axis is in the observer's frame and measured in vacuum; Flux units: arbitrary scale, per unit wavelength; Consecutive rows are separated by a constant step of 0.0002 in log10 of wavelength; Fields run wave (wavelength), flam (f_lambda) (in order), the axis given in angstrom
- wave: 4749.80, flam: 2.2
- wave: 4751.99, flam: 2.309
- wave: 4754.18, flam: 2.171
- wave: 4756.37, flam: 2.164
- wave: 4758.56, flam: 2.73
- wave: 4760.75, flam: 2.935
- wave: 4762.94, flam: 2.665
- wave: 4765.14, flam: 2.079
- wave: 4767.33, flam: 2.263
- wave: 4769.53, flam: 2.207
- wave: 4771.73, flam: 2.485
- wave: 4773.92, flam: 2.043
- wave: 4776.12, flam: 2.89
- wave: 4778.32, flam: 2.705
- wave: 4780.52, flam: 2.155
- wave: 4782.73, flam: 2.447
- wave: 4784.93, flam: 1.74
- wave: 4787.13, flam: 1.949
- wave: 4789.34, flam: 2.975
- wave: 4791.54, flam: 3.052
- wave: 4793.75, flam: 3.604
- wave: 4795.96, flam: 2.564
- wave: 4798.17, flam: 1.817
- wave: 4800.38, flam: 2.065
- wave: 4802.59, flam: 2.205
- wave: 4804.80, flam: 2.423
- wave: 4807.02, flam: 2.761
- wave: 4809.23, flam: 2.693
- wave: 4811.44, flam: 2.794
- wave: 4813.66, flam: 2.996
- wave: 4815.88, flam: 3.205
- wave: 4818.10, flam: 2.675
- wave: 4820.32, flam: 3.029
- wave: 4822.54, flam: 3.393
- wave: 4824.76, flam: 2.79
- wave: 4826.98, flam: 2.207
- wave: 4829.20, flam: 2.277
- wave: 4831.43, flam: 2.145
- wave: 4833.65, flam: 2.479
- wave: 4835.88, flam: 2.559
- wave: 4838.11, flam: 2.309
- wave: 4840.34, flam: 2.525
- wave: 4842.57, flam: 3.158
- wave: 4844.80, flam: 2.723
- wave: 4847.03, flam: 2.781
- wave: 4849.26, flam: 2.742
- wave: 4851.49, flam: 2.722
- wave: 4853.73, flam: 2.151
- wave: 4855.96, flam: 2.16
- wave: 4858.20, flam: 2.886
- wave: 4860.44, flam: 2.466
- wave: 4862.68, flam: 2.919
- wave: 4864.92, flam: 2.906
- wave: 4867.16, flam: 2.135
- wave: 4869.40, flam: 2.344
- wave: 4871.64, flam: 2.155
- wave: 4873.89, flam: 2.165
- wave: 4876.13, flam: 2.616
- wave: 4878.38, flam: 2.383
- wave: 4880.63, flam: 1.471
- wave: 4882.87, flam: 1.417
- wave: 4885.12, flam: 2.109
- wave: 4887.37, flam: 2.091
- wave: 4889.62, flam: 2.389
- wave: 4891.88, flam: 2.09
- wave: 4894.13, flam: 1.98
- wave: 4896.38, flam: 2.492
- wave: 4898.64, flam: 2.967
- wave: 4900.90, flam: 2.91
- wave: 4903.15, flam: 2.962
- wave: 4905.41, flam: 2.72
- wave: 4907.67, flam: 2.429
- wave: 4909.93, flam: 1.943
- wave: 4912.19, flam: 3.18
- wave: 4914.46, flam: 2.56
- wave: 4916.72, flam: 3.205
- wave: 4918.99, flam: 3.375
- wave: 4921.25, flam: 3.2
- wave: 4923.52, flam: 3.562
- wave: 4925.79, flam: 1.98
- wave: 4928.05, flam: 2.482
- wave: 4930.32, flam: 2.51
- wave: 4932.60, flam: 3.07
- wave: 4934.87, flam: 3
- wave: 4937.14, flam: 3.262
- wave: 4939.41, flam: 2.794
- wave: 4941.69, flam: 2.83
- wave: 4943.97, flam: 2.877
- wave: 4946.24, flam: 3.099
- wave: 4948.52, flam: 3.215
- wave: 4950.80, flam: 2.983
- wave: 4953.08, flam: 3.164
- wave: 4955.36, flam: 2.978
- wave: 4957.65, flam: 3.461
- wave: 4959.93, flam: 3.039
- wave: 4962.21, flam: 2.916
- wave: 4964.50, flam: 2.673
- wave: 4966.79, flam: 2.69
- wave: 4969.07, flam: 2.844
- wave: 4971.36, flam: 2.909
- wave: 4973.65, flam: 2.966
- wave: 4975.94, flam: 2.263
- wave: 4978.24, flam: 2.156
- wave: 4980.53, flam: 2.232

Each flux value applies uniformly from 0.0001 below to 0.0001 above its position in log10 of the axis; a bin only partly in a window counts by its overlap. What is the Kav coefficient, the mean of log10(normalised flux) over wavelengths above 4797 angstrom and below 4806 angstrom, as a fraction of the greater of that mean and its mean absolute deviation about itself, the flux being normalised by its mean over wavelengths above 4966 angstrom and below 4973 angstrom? -3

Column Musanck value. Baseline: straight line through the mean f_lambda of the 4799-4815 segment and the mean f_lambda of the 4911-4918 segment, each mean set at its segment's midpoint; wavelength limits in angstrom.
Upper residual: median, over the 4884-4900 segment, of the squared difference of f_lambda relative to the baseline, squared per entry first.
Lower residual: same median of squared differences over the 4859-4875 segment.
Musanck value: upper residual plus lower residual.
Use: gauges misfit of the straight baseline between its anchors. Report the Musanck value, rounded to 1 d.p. 0.8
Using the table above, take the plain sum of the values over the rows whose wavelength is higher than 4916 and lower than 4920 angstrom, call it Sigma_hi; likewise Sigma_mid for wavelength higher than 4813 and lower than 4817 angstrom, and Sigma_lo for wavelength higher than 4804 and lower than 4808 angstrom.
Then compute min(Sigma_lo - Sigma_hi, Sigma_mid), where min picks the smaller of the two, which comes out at -1.4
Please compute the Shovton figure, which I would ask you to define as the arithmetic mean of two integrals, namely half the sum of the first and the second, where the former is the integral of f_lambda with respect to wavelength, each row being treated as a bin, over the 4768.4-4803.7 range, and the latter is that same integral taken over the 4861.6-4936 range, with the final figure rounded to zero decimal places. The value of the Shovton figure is 137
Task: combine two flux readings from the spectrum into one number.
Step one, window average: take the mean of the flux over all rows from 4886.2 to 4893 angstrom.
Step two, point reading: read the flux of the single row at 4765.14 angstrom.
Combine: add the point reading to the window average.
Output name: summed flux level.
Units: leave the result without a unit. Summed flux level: 4.3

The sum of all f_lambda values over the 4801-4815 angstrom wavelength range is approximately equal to 15.9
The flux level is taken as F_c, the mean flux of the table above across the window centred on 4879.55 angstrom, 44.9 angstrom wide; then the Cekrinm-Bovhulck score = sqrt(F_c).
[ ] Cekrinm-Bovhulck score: 1.53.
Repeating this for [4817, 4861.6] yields 1.62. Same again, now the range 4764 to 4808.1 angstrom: 1.56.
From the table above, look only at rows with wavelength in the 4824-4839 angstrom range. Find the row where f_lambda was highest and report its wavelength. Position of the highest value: 4824.76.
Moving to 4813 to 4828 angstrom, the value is 4822.54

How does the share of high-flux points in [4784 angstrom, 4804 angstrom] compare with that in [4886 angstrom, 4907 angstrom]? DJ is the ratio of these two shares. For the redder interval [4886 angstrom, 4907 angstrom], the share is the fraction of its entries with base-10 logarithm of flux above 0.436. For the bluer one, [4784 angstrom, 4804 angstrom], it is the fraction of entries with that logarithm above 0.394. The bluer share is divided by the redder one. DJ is 1.3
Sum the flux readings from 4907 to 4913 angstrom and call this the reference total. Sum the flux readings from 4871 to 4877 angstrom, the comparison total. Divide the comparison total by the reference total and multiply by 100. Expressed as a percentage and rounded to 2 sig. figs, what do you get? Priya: 92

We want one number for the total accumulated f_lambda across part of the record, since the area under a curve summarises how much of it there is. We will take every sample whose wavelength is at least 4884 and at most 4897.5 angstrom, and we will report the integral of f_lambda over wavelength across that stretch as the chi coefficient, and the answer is 30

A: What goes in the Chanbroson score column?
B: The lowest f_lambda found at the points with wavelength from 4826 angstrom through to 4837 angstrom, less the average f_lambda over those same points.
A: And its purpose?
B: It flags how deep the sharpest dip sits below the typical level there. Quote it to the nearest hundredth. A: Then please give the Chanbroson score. -0.19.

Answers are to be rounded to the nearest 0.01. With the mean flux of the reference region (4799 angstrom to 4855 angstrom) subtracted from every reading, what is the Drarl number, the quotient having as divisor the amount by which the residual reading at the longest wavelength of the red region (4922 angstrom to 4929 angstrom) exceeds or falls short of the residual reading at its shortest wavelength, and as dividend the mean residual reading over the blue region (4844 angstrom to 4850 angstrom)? -0.11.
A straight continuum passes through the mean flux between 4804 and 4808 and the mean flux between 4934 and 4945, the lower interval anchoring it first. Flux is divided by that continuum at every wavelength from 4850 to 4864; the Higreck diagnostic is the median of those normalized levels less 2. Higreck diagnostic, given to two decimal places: -1.05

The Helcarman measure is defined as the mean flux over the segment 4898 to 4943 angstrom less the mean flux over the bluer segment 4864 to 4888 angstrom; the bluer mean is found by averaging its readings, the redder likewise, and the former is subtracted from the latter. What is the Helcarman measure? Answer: 0.7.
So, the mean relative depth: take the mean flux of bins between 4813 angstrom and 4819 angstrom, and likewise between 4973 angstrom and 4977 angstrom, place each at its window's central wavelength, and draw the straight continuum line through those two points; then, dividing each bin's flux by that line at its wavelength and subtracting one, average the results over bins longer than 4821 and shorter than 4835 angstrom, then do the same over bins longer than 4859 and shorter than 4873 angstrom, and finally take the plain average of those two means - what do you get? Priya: -0.13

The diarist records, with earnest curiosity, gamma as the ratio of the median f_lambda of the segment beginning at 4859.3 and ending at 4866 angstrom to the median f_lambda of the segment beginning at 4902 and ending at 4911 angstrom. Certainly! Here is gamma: 1.1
